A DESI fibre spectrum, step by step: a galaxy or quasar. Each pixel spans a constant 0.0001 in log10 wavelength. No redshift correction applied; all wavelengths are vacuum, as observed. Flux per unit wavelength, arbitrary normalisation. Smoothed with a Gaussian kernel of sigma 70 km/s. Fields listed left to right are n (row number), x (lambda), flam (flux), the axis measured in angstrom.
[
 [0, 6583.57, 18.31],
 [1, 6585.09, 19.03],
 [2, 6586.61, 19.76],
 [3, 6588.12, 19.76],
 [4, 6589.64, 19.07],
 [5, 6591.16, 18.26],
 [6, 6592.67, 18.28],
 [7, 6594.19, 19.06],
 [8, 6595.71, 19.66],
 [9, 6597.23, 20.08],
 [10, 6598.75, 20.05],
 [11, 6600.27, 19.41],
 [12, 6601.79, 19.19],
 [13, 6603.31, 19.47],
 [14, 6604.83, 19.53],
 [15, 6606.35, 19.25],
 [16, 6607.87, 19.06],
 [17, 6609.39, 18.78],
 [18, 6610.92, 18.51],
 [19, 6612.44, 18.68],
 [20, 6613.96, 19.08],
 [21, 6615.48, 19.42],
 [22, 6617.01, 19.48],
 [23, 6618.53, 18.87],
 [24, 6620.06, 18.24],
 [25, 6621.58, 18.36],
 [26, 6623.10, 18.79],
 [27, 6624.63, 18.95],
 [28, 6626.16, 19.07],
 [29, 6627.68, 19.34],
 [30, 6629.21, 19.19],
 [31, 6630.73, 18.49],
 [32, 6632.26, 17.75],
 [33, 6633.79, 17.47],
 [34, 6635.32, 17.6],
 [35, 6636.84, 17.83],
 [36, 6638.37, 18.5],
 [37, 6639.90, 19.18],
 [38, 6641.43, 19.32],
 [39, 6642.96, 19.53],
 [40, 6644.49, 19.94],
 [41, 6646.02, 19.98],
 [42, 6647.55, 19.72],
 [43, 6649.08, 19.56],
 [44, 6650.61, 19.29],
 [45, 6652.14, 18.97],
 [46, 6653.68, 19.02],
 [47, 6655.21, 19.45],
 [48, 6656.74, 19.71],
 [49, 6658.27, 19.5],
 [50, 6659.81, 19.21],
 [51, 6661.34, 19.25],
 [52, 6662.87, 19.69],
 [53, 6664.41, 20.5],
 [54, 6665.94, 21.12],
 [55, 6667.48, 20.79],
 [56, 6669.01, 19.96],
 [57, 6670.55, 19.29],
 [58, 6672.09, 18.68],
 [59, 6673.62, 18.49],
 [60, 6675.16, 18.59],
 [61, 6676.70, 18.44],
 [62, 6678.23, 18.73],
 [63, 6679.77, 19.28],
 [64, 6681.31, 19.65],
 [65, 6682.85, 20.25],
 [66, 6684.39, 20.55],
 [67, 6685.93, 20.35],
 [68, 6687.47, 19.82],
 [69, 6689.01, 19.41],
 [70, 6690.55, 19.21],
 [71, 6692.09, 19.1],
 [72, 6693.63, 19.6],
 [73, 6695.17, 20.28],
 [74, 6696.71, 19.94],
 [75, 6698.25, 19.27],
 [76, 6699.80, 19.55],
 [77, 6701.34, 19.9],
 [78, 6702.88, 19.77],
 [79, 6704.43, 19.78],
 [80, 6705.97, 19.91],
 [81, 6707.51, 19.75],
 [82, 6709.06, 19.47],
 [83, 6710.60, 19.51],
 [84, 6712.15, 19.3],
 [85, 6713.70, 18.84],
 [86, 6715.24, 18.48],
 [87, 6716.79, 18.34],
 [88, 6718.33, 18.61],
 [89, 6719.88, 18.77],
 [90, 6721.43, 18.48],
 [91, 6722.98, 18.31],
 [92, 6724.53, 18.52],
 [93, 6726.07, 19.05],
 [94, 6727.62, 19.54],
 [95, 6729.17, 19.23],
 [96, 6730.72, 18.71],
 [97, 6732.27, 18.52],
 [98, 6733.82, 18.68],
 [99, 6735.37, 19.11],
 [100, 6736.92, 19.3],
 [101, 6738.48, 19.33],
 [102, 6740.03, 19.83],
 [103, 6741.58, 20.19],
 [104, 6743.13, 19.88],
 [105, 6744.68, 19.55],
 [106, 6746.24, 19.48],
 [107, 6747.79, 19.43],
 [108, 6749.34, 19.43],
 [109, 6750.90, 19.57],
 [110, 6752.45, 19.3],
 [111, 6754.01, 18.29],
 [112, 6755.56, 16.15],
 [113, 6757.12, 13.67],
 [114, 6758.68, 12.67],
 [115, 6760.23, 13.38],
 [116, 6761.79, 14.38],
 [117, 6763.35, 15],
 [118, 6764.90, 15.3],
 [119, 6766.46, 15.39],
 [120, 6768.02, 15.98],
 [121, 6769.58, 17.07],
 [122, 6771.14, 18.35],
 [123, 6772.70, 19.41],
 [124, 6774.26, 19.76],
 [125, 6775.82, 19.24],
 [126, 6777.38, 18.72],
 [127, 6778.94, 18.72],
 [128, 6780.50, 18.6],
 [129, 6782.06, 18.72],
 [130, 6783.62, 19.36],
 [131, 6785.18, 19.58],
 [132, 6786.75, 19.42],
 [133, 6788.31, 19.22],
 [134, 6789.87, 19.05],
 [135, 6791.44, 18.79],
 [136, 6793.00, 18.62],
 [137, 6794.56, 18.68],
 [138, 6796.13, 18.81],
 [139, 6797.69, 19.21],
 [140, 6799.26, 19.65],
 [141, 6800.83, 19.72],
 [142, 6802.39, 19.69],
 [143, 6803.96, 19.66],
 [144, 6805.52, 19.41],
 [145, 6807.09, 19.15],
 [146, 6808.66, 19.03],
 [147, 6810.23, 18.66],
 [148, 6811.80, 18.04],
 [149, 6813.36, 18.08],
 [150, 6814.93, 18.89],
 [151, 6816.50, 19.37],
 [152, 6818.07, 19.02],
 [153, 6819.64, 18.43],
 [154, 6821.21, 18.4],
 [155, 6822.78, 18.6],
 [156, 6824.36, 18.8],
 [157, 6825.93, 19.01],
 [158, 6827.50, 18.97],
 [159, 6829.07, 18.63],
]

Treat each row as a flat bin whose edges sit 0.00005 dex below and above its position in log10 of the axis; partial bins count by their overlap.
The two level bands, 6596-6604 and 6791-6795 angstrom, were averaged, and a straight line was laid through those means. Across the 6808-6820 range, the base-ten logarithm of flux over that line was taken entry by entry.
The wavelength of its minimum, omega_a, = 6811.80 angstrom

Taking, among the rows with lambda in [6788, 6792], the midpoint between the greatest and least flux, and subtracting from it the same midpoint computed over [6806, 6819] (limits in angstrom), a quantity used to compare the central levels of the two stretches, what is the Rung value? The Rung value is 0.3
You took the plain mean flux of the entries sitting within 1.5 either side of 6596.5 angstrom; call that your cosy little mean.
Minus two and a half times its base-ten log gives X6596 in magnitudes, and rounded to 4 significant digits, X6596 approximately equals -3.245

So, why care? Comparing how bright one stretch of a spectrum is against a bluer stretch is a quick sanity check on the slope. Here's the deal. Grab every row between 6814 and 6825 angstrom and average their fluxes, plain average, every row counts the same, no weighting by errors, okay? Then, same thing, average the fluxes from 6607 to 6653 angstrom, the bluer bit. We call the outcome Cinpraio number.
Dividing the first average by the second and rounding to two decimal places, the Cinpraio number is 0.99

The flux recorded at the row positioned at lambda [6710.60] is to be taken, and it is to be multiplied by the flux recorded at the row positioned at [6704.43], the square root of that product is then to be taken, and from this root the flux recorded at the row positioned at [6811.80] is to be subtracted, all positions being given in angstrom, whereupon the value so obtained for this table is 1.6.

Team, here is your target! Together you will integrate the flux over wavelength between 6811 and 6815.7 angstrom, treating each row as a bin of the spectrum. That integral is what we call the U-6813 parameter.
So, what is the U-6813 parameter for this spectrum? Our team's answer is 86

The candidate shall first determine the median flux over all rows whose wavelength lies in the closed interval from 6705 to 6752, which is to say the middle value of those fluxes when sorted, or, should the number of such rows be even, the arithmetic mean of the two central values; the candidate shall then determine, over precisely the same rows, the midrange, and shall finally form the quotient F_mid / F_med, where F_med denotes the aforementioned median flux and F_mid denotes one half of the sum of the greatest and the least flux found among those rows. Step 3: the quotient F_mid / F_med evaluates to 1.00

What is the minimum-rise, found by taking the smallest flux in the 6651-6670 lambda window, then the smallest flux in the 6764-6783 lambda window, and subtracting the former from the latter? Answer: -3.7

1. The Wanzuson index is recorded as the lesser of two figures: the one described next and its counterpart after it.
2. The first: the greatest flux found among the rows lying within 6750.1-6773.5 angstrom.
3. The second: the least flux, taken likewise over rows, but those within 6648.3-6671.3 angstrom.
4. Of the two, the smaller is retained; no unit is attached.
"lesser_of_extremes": 19.0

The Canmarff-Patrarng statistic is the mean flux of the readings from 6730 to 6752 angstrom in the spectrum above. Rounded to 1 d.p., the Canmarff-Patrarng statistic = 19.4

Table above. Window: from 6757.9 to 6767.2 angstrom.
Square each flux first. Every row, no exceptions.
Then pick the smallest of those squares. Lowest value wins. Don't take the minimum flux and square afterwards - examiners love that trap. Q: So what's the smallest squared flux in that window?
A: 161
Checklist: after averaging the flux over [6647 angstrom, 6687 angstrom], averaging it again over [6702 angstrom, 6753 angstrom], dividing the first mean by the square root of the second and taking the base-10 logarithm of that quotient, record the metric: 0.649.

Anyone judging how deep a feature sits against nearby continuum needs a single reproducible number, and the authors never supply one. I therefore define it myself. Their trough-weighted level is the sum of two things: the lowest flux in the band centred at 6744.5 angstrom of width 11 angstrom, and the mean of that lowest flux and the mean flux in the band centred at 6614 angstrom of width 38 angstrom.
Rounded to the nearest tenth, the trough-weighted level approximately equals 38.7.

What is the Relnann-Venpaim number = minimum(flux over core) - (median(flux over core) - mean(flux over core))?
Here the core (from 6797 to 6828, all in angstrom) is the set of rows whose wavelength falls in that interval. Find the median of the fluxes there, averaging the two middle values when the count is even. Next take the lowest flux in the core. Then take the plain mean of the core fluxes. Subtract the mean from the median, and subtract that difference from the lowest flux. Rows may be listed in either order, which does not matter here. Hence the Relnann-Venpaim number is 18.0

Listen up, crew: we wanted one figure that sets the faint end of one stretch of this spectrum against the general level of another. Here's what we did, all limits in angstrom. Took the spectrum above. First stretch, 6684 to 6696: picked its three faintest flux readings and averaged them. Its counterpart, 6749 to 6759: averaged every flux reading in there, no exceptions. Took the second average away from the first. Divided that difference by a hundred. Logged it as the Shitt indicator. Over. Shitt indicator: 0.022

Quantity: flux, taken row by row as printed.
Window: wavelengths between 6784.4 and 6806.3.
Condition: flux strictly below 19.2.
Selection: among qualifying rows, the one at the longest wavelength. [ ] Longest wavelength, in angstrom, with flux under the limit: 6796.13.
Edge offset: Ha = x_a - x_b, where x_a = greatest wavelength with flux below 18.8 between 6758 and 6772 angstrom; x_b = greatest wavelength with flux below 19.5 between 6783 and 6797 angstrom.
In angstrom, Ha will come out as -25.0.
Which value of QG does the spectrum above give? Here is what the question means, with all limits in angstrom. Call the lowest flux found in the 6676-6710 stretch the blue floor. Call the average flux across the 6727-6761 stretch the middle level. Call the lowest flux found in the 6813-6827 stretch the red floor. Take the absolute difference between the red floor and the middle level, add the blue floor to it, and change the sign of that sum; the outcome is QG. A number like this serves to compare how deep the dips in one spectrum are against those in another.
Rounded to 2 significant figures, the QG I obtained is -19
